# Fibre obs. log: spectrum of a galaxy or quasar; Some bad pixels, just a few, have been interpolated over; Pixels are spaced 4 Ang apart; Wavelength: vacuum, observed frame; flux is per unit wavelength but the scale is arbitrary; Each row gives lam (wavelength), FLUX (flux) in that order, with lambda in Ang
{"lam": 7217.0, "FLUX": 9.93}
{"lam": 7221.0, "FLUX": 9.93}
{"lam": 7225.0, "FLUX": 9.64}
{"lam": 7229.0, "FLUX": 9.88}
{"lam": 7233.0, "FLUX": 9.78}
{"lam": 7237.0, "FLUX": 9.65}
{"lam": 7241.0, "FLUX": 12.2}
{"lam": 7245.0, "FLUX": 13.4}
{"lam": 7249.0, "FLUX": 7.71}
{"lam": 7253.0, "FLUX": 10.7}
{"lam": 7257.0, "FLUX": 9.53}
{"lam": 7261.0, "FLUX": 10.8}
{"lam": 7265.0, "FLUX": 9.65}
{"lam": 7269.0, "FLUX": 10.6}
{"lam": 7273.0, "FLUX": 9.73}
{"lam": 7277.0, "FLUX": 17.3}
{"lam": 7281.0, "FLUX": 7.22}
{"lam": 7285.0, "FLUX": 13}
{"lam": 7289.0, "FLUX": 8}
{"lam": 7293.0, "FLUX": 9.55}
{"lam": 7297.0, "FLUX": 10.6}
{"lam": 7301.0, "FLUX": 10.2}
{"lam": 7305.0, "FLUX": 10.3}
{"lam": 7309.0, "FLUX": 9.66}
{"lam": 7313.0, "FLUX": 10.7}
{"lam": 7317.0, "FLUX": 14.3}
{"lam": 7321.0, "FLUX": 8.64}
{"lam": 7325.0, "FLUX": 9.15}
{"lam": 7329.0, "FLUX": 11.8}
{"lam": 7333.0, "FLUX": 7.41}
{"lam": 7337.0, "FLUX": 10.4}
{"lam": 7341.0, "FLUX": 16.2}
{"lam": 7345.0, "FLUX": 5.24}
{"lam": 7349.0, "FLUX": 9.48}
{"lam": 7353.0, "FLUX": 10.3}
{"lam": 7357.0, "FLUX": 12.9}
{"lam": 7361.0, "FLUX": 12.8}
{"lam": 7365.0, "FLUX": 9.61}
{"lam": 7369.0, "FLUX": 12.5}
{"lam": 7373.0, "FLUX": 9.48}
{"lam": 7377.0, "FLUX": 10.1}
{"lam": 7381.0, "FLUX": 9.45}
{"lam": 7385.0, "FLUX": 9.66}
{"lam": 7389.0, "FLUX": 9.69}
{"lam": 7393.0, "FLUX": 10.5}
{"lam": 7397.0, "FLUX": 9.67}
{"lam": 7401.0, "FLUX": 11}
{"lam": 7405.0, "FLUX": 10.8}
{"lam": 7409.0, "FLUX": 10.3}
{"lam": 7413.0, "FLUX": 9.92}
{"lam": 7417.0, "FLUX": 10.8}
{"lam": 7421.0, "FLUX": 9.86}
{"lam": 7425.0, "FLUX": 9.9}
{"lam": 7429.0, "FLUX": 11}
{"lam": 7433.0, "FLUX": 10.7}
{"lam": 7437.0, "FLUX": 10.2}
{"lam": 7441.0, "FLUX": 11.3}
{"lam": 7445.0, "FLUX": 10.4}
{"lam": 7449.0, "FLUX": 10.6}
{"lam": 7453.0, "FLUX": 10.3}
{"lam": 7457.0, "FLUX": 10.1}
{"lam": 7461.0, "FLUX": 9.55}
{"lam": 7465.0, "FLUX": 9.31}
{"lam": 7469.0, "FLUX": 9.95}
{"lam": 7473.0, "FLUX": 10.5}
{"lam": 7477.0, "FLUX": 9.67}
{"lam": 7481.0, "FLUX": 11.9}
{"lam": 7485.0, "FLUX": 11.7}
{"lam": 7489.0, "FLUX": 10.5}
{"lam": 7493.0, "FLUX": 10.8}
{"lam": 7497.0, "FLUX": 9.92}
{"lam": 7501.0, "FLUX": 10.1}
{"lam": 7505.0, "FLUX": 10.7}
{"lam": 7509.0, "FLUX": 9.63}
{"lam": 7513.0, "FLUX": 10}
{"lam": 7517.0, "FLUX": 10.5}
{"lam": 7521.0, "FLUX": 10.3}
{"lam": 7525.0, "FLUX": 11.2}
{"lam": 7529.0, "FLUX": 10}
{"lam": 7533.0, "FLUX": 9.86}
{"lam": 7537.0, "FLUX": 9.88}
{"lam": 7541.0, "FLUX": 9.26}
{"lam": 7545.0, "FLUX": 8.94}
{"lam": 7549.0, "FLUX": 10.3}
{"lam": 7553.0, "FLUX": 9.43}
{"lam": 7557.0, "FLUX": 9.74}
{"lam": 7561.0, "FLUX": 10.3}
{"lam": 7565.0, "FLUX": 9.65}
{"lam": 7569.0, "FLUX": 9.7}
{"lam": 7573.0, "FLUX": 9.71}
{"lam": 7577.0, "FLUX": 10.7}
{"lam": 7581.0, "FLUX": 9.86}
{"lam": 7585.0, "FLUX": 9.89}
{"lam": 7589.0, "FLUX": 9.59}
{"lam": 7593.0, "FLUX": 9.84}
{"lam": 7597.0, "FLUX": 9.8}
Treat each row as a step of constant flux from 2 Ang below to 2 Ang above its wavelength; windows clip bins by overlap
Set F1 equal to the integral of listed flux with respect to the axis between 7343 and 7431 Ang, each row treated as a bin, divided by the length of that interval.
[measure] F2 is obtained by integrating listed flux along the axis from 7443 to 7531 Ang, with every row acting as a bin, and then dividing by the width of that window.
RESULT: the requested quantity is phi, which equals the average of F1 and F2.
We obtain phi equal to 10.29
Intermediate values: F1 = 10.2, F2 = 10.3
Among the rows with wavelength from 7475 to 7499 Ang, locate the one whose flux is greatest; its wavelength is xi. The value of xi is 7481.0 Ang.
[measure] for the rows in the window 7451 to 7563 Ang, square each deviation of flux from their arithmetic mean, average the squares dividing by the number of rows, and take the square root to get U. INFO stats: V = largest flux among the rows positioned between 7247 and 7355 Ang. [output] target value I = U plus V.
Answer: 18.0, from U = 0.67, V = 17.3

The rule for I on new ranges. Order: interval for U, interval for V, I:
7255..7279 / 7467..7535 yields 14.6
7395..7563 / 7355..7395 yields 13.5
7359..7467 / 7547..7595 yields 11.5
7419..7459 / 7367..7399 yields 12.9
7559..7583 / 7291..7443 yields 16.6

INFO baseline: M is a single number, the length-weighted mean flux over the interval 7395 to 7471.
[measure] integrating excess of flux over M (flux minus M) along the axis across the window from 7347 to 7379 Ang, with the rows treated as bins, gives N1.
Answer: 19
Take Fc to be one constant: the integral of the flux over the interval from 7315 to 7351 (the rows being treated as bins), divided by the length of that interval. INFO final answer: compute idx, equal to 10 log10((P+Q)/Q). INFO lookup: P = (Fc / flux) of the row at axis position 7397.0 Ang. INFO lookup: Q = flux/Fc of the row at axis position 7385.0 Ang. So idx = 3.29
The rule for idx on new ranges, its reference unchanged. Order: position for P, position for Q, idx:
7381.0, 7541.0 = 3.44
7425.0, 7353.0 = 3.09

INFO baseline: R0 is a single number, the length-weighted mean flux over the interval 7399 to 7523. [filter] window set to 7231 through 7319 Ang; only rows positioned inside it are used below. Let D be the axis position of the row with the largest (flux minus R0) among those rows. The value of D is 7277.0 Ang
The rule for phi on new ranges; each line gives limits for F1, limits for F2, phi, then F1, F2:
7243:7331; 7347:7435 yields 10.52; 10.6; 10.5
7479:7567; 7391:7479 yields 10.25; 10.2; 10.3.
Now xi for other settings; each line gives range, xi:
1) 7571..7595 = 7577.0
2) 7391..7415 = 7401.0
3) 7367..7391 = 7369.0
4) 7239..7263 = 7245.0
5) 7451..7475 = 7473.0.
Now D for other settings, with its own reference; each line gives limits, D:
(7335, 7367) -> 7341.0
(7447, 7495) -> 7481.0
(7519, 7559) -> 7525.0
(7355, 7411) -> 7357.0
